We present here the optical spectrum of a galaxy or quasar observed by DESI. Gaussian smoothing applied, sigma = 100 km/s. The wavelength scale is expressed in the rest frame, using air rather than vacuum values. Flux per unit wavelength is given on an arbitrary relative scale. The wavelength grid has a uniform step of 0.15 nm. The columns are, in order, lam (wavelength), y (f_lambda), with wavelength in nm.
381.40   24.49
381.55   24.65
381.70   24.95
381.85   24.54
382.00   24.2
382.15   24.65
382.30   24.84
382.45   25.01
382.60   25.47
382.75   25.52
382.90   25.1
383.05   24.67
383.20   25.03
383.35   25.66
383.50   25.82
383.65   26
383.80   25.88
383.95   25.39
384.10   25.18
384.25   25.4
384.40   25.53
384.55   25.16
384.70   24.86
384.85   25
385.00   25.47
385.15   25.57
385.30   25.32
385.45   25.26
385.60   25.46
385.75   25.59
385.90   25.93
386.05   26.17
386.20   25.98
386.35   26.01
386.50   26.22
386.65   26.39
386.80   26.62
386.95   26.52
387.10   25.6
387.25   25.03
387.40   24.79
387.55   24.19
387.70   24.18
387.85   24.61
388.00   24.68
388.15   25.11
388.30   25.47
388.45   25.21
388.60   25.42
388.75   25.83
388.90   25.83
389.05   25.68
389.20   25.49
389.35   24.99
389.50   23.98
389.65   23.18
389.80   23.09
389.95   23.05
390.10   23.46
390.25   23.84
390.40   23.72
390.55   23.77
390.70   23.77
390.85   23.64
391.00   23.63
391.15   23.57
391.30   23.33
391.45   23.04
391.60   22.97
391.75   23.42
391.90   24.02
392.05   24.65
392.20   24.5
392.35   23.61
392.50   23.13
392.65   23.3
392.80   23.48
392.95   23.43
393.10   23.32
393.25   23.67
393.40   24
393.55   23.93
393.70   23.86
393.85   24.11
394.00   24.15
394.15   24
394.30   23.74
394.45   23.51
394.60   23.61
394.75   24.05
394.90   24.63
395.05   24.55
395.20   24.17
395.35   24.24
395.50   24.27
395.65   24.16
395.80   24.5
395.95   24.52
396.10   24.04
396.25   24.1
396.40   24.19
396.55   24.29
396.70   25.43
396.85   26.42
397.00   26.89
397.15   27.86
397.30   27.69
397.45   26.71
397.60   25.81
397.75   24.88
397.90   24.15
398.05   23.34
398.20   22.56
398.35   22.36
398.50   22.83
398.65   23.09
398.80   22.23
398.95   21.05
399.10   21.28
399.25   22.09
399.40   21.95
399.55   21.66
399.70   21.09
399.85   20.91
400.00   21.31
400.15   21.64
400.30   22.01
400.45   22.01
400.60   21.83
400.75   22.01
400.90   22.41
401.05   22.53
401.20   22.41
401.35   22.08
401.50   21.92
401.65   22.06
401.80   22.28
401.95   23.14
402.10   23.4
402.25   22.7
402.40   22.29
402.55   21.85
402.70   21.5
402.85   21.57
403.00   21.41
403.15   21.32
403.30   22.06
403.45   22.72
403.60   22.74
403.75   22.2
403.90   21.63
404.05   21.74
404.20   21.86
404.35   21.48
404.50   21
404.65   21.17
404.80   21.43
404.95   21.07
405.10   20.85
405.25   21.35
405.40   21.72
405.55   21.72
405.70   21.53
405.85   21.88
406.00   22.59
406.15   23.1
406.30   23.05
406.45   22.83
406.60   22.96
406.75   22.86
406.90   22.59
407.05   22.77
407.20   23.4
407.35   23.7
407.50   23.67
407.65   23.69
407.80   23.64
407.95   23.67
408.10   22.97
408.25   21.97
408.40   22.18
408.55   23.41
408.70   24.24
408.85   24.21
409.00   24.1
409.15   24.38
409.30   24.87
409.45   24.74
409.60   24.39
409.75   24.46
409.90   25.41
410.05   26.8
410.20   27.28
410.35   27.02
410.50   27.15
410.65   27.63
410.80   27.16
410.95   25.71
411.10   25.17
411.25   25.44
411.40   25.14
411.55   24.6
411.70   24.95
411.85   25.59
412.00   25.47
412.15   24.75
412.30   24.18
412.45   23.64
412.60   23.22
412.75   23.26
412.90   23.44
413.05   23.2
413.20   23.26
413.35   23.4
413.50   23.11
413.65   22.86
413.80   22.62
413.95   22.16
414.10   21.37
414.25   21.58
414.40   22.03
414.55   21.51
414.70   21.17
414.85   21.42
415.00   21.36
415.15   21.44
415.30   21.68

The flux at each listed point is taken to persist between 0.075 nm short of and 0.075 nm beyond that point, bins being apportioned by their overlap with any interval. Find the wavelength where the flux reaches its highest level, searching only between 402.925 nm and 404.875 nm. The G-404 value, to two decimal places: 403.60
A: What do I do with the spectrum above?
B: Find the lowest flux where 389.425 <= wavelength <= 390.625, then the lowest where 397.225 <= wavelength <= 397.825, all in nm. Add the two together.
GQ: 47.9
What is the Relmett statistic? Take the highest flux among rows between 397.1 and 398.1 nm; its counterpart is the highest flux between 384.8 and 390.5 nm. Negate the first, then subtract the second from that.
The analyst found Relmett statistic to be -54.5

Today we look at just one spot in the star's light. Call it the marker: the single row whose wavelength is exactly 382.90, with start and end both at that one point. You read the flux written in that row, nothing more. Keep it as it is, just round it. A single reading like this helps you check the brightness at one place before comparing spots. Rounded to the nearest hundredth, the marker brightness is 25.10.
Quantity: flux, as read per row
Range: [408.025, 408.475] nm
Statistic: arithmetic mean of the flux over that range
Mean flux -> 22.4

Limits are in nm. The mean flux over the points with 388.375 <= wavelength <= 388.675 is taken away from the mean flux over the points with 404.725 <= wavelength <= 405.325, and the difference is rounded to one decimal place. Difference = -4.1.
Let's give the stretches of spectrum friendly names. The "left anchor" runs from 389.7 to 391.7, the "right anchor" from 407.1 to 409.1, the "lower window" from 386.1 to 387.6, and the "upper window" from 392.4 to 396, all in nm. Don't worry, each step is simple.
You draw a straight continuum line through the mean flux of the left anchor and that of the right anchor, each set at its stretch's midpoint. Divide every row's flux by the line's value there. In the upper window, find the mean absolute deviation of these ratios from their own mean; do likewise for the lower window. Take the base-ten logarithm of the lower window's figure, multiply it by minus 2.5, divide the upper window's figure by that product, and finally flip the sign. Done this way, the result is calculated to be -0.0039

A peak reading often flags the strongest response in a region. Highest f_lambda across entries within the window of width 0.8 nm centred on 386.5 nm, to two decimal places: 26.62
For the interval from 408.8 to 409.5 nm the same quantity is 24.87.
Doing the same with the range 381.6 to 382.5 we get 25.01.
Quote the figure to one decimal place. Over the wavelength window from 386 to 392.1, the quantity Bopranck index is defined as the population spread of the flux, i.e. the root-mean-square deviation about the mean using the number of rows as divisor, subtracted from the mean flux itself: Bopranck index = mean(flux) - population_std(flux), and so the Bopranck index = 23.5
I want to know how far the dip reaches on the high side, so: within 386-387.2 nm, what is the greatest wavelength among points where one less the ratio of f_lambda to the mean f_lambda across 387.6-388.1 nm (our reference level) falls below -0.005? 387.10 nm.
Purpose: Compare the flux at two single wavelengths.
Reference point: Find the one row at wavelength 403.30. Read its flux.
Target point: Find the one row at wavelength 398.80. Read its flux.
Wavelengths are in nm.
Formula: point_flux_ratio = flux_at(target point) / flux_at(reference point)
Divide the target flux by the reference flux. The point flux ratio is 1.01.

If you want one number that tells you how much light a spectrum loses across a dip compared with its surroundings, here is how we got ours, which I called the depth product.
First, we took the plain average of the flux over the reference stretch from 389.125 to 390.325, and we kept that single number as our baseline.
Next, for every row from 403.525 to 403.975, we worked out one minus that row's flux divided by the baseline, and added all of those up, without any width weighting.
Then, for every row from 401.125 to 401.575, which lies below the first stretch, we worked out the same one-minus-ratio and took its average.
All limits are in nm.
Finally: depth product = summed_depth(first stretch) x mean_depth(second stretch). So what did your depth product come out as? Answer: 0.016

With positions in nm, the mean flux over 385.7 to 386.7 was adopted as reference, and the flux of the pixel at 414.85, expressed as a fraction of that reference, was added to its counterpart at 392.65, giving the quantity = 1.72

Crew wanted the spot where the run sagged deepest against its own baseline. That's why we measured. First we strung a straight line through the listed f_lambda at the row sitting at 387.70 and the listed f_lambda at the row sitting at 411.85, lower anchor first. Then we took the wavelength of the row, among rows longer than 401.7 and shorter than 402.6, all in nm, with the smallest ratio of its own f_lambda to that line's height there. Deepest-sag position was 402.55 nm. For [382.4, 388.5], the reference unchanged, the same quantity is 387.70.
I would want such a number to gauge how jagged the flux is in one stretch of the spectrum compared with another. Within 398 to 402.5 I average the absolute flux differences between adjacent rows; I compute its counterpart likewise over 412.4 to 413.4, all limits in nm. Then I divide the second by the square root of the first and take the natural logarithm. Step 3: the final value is -1.2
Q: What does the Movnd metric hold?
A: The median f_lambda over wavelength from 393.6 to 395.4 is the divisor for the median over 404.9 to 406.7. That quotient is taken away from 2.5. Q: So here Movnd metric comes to 1.59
